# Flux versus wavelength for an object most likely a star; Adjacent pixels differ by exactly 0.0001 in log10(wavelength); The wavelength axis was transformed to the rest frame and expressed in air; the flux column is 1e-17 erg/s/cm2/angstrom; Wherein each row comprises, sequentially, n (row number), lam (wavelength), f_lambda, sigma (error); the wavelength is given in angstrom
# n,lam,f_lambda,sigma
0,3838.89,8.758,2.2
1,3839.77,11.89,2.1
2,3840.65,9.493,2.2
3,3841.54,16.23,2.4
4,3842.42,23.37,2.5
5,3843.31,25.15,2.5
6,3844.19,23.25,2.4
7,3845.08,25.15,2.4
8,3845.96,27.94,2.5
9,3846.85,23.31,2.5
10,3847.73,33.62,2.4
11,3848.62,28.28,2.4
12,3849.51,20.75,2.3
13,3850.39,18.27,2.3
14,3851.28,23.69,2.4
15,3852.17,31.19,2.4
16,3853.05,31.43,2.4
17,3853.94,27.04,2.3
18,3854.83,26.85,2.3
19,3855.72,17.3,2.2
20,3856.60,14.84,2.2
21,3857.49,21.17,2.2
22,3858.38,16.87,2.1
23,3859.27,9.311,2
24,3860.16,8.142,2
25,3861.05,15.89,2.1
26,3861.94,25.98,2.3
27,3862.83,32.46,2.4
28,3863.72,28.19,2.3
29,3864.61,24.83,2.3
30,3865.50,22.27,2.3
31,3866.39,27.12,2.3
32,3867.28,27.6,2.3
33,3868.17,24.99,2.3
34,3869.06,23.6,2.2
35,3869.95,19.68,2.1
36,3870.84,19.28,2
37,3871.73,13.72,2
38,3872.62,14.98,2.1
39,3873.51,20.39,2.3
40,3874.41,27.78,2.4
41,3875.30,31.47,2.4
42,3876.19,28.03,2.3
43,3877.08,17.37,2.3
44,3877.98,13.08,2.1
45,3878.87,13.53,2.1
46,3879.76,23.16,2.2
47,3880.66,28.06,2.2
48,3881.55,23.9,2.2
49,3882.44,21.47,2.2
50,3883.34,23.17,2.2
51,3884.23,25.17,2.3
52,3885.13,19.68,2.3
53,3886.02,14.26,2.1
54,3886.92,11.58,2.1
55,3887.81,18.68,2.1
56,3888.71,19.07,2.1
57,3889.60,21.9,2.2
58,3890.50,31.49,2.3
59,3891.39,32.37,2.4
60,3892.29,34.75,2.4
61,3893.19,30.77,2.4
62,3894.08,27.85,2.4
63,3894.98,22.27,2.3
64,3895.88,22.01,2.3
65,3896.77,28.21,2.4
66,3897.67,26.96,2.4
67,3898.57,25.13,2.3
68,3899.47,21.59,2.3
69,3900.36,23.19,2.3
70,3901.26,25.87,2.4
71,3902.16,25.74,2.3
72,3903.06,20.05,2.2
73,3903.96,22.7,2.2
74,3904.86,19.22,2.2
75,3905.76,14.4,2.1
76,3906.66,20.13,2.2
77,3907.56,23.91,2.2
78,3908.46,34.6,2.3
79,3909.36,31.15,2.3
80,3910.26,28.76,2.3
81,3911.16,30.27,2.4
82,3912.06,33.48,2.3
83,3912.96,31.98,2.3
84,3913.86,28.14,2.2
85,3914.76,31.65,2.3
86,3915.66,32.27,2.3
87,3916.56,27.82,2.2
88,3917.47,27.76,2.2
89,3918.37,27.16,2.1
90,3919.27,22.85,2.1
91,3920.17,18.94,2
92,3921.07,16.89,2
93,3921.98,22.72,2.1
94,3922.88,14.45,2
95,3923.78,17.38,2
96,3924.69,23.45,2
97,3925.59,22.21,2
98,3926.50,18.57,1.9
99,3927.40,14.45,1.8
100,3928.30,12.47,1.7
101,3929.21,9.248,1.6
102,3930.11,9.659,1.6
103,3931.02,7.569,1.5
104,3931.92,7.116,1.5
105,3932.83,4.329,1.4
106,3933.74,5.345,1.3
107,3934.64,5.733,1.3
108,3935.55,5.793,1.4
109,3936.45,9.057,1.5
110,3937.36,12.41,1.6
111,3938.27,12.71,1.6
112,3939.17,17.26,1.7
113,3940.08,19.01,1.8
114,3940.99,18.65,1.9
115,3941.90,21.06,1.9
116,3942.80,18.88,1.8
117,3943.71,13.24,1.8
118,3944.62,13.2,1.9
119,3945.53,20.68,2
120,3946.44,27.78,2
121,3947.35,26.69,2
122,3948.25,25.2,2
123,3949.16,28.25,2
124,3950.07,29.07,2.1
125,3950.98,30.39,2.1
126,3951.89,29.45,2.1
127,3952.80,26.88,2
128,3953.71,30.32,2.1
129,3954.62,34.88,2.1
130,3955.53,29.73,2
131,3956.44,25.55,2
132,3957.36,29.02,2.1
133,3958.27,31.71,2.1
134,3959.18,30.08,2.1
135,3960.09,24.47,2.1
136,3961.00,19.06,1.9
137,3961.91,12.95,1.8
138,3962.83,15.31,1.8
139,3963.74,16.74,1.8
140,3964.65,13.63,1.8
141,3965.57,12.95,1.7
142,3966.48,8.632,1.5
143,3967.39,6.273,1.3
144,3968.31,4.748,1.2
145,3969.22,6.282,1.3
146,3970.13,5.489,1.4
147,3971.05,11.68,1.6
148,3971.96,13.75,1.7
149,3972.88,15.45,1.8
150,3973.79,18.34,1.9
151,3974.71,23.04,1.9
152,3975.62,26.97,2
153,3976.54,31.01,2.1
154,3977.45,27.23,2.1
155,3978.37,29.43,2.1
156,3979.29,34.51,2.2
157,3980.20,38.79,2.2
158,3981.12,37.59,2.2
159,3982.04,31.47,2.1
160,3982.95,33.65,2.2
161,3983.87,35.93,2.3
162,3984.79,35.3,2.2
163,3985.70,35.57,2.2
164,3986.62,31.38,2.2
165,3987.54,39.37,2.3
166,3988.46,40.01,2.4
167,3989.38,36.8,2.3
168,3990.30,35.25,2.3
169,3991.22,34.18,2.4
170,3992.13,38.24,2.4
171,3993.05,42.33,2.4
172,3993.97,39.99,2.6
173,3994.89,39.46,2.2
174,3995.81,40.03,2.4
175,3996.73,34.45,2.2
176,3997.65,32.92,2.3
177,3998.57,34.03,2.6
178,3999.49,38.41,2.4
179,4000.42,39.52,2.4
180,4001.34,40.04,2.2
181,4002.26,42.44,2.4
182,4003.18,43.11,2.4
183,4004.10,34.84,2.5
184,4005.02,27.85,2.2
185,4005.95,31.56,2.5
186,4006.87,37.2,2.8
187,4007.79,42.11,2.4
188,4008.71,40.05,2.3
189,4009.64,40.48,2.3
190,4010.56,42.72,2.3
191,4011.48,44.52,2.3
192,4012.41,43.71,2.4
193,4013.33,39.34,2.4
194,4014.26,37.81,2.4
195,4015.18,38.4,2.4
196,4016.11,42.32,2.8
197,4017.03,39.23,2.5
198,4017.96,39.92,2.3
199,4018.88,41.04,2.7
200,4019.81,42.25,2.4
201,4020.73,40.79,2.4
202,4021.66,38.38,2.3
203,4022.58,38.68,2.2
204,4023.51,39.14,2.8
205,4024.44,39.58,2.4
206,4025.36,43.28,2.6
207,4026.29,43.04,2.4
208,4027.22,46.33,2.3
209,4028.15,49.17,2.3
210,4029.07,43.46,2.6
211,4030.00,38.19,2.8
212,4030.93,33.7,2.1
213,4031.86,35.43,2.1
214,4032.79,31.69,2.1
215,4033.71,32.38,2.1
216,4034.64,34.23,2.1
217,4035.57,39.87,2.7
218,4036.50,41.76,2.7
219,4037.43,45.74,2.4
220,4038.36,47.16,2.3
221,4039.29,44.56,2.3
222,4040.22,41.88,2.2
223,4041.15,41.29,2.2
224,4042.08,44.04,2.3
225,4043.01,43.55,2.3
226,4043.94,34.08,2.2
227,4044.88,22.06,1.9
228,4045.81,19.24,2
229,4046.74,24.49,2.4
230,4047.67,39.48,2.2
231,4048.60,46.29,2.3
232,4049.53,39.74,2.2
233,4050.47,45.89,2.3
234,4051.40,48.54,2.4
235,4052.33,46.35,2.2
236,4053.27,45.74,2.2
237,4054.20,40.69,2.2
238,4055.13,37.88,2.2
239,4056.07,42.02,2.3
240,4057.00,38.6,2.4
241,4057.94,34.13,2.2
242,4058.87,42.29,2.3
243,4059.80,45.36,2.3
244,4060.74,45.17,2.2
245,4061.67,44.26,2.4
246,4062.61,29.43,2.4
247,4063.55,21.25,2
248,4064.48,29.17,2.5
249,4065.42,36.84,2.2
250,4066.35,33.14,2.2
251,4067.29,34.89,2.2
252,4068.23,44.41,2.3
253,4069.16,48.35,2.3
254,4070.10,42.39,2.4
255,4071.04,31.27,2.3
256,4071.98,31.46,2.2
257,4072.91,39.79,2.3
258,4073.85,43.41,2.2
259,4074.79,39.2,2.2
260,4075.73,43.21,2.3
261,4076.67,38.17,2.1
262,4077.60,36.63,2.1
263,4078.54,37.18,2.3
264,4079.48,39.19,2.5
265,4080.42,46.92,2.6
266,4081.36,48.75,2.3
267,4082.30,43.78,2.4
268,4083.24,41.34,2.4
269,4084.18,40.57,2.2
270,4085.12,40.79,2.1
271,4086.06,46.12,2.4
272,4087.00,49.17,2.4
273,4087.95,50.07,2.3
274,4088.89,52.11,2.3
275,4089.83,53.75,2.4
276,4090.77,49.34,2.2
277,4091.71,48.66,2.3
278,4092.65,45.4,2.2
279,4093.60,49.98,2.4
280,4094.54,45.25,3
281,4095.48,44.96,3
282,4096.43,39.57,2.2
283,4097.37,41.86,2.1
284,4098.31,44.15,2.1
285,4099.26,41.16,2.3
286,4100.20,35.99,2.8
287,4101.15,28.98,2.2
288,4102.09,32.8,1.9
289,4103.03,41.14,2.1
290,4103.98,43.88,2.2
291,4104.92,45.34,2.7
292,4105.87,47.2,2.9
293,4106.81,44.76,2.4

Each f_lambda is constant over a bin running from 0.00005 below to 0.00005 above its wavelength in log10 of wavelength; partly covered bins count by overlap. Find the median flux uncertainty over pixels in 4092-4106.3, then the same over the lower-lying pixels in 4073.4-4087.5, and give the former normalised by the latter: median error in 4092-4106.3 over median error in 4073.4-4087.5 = 0.96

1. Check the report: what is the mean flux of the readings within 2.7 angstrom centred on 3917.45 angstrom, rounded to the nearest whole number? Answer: 28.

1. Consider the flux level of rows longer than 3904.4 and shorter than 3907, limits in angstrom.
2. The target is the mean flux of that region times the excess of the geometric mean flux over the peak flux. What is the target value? -43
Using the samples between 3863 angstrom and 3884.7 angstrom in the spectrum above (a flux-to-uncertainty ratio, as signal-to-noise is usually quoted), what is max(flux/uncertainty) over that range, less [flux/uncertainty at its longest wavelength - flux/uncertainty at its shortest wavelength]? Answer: 14.4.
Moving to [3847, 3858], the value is 18.4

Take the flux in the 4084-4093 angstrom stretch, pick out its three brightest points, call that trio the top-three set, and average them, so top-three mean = 52.0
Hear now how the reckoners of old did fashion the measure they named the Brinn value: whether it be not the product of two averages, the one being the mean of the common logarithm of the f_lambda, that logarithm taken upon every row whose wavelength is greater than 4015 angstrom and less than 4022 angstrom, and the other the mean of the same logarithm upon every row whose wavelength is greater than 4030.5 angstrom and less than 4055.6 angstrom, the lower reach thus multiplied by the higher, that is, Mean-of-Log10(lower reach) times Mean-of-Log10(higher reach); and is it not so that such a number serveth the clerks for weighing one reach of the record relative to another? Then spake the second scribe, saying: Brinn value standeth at 2.5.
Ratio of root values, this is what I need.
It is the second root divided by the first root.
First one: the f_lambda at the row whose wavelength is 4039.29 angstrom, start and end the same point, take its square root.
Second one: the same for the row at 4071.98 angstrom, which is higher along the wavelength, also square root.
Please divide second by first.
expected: 0.84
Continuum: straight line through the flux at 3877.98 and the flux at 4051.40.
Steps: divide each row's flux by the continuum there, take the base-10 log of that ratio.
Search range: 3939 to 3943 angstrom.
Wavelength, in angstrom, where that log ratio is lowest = 3939.17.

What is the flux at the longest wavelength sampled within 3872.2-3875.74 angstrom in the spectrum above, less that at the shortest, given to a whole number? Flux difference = 16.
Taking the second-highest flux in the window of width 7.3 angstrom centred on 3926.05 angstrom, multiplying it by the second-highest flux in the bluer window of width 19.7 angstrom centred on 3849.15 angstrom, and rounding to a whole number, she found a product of 698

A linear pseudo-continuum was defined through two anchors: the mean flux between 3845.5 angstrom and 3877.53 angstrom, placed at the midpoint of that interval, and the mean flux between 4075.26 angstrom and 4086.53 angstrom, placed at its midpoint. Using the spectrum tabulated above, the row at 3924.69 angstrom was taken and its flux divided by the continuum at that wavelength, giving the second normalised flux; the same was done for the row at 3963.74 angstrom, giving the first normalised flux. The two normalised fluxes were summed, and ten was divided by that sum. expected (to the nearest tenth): 7.4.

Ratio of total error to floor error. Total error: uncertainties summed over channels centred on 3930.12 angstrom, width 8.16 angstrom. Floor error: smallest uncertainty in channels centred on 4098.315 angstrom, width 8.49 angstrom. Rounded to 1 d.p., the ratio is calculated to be 7.5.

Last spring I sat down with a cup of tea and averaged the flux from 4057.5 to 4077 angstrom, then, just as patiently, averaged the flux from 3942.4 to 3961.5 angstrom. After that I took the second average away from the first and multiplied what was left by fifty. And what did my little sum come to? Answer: 603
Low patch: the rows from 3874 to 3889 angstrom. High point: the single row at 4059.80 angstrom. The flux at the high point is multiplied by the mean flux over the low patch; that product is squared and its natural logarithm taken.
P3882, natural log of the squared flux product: 13.7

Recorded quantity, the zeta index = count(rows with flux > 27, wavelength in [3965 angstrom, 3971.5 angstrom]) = 0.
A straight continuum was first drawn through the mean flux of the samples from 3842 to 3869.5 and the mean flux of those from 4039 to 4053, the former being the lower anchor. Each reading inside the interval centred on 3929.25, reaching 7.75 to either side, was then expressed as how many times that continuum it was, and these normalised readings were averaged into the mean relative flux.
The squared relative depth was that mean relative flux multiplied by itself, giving 0.2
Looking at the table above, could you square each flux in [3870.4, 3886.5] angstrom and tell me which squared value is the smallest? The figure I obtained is 171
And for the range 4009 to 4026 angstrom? 1430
